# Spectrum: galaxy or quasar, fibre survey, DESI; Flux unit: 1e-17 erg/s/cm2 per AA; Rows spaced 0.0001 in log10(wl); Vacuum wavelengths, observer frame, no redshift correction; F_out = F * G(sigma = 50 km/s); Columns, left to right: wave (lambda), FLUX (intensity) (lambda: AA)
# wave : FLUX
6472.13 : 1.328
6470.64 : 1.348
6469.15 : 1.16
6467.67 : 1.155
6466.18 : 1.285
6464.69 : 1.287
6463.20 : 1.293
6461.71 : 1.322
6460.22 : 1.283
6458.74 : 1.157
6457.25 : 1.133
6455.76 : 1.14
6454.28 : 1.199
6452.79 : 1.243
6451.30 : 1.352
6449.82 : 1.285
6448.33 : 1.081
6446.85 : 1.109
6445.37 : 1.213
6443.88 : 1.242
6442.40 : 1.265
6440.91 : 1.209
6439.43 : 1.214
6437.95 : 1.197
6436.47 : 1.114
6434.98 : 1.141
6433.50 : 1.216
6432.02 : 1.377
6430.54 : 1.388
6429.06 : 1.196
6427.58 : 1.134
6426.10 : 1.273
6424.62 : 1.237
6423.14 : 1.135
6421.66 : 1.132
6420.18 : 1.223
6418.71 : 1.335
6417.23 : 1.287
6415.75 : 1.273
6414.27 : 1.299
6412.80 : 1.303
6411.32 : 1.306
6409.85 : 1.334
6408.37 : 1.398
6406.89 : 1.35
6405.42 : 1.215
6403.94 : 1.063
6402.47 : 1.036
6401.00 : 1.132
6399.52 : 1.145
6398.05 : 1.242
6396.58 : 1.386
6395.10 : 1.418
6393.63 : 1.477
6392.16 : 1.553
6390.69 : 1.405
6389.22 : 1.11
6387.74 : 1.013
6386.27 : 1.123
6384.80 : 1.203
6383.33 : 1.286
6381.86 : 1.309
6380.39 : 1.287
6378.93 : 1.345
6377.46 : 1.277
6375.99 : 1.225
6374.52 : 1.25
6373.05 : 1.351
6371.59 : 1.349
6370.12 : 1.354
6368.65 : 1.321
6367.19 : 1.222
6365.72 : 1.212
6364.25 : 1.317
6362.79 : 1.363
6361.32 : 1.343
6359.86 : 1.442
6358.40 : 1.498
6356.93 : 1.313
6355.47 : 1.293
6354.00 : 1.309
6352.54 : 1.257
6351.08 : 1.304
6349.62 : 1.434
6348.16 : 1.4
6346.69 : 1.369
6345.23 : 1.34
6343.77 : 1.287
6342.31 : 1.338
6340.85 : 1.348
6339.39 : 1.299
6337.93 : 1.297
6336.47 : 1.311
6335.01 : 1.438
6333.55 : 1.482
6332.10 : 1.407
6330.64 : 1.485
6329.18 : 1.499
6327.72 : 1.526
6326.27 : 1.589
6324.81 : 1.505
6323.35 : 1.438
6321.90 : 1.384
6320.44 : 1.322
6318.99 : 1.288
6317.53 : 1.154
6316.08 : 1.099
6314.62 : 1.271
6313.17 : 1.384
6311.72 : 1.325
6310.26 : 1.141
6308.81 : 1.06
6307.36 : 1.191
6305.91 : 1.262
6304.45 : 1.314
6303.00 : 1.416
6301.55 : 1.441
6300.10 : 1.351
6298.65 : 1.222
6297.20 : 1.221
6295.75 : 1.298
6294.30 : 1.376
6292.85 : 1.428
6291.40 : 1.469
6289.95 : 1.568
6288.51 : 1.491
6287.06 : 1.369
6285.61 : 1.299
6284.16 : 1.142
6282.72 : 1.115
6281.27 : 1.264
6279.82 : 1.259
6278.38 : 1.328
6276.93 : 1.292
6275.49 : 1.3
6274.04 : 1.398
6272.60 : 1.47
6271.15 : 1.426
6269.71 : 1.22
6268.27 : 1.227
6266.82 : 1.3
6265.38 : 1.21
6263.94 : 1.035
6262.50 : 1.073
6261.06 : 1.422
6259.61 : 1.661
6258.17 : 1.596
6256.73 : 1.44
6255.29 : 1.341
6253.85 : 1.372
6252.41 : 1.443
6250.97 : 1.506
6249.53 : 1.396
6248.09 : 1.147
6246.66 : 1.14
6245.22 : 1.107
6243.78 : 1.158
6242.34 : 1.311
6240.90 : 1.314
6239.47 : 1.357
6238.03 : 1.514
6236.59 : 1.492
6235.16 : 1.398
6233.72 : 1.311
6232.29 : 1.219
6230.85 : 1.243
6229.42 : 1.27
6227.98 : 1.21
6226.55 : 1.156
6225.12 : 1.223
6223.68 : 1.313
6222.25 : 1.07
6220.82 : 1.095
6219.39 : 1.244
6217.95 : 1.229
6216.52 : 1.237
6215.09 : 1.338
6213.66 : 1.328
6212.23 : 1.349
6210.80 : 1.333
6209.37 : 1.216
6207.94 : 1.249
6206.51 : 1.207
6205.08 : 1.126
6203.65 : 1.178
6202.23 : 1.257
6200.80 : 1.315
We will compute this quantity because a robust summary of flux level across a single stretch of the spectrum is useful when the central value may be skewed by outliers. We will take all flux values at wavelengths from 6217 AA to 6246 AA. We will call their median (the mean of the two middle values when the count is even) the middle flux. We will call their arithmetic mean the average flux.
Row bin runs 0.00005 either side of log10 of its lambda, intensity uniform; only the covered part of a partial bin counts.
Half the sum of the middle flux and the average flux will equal 1.25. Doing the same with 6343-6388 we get 1.31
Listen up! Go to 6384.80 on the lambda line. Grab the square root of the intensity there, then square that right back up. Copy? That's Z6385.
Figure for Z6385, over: 1.20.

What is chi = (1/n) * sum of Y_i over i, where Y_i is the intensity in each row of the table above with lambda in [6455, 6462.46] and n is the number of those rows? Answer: 1.21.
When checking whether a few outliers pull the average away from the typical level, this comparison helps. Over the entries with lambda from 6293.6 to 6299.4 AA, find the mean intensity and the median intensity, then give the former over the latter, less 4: -2.985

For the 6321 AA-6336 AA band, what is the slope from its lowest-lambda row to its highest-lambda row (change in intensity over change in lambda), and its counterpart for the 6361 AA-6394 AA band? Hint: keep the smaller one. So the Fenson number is 0.0041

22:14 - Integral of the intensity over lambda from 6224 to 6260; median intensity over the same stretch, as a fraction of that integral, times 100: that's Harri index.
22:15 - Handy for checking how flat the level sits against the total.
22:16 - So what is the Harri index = 2.74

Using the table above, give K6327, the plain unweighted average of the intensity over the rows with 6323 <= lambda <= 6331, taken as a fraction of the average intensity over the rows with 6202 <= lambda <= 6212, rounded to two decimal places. 1.23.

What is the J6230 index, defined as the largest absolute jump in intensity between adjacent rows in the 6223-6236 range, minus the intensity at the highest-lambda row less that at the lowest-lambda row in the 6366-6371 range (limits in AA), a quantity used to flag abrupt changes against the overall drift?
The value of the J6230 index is -0.04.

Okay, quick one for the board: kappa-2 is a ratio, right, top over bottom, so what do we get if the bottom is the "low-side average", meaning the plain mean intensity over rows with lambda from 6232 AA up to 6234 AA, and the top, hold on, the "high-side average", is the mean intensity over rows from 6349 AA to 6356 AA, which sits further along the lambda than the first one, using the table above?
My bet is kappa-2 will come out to 1.04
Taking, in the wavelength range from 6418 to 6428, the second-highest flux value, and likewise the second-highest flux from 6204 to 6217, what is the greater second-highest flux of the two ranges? 1.34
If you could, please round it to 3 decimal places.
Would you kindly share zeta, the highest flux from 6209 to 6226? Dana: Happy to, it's 1.349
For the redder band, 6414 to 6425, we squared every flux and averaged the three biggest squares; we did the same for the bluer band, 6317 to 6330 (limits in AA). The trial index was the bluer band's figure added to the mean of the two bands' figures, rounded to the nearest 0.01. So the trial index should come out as 4.41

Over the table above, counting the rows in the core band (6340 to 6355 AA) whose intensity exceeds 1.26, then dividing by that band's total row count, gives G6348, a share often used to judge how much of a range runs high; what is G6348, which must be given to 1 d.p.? 0.9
